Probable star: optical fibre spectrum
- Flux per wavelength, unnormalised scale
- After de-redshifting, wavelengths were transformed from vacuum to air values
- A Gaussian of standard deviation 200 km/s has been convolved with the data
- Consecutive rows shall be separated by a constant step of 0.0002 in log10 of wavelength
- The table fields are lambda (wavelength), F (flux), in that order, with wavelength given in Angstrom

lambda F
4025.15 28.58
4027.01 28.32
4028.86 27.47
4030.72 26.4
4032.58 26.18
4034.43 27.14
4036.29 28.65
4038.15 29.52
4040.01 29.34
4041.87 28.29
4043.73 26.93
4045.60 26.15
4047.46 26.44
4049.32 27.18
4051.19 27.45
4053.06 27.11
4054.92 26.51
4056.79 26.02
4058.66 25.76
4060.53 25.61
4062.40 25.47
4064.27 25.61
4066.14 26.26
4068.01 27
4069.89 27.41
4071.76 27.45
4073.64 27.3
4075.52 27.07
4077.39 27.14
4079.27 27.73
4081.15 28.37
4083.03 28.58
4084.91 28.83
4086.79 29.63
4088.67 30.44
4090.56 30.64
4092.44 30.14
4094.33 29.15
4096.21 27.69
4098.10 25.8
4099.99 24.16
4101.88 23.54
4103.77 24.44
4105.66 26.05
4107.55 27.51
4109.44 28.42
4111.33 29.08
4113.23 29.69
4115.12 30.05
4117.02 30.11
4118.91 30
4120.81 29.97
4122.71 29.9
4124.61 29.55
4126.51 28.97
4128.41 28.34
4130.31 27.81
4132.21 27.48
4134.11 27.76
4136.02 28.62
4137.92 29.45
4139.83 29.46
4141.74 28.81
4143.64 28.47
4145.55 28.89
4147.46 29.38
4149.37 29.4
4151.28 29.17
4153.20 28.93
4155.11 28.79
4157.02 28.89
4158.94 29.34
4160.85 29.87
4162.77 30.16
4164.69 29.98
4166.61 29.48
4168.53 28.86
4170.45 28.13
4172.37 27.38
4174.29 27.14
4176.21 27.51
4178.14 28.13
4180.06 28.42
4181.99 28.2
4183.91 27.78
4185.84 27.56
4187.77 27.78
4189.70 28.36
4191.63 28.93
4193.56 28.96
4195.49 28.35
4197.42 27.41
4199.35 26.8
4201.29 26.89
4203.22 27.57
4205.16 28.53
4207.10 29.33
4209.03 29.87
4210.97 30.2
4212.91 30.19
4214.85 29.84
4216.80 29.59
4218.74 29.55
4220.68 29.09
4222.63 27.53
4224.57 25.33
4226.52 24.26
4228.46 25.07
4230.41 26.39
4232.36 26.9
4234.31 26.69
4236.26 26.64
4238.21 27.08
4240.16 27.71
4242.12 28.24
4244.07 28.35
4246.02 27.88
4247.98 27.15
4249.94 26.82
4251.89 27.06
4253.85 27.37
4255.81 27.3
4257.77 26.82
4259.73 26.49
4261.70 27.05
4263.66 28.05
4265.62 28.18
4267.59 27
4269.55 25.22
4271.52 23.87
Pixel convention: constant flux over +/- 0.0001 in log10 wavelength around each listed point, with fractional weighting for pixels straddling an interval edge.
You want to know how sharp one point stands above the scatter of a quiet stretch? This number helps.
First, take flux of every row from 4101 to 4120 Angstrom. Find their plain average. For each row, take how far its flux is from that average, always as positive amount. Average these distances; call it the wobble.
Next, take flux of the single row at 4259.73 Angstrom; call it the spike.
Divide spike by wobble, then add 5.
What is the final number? 18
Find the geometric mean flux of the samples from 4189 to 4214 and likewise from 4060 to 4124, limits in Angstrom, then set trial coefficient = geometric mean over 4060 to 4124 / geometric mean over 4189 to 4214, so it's 0.97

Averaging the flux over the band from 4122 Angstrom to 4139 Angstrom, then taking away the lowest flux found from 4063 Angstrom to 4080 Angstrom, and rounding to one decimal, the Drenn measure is 3.0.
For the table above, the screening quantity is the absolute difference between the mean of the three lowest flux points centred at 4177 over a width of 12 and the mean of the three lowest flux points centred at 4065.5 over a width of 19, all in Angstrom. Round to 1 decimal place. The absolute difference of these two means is 1.8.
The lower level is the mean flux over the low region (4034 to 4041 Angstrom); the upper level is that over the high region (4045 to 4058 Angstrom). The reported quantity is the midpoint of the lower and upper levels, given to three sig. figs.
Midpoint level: 27.7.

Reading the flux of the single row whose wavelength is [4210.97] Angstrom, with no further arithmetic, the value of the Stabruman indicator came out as 30.2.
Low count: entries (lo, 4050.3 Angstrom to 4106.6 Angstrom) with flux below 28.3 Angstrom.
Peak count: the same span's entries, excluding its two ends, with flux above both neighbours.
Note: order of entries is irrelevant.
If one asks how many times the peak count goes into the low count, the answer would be 11.0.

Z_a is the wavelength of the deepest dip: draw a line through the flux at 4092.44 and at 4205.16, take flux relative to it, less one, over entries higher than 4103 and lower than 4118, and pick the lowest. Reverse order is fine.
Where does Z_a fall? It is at 4103.77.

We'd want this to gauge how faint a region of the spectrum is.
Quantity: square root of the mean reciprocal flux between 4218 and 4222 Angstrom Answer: 0.185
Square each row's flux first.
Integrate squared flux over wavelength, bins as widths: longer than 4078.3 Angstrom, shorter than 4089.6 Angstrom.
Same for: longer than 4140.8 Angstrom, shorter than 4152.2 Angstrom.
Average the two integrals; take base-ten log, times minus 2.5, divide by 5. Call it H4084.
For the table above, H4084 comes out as -1.99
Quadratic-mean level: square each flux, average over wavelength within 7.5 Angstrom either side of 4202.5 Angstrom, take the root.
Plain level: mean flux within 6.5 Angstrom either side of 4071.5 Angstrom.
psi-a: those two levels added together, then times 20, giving 1104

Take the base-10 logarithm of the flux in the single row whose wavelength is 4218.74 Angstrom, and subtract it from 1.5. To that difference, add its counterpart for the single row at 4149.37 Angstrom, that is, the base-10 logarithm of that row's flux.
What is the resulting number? 1.50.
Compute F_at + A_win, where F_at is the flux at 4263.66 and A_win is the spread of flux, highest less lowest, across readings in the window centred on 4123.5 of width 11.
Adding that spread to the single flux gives 30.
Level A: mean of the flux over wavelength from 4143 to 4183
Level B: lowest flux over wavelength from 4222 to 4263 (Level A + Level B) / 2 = 26.5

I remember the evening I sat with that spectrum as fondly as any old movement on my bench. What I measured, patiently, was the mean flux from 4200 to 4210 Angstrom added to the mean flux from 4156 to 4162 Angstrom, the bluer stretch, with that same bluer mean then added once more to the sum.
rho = 87.2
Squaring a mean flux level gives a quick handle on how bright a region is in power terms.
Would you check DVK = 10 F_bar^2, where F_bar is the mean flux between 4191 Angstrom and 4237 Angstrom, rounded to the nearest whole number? 7791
